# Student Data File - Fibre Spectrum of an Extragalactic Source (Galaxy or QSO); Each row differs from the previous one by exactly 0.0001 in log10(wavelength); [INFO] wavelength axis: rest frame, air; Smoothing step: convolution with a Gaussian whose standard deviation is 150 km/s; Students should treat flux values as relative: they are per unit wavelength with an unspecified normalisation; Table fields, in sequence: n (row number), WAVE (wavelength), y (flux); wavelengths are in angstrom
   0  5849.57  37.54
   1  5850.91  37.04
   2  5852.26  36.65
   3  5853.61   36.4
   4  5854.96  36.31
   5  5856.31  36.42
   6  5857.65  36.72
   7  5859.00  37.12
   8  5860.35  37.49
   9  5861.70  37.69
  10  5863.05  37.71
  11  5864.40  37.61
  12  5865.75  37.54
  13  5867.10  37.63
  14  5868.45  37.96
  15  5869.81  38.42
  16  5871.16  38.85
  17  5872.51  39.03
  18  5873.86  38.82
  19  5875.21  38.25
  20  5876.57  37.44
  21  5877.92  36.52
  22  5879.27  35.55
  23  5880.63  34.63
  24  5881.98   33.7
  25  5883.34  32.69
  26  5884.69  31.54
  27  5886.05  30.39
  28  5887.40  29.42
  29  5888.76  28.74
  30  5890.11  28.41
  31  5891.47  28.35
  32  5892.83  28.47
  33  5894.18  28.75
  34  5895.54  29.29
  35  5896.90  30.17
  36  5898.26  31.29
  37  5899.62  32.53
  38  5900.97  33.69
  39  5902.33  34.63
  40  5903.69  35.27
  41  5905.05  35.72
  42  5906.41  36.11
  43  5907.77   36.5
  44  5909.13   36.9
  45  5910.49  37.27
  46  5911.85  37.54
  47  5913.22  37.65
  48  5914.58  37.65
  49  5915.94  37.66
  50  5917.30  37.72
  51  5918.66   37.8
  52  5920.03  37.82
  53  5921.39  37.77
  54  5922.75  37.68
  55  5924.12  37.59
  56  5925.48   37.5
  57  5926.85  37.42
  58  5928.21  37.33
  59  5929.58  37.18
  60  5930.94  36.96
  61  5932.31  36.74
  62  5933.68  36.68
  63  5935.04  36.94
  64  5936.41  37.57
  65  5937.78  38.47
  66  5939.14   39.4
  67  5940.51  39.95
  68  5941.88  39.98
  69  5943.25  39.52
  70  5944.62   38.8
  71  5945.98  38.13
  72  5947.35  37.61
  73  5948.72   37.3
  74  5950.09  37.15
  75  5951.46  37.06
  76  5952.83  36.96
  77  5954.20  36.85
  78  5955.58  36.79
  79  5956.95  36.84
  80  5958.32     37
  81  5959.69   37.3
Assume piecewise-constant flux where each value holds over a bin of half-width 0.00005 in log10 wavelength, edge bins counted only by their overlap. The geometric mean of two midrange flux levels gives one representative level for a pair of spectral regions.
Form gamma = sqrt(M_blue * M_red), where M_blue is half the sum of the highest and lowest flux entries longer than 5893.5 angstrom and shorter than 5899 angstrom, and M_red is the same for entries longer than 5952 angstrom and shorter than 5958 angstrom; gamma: 33.3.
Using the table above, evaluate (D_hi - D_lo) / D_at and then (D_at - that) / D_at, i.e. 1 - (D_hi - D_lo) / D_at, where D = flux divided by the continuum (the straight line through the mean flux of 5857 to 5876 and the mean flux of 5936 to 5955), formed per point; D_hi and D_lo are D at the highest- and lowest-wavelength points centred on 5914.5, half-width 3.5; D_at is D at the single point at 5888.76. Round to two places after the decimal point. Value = 0.99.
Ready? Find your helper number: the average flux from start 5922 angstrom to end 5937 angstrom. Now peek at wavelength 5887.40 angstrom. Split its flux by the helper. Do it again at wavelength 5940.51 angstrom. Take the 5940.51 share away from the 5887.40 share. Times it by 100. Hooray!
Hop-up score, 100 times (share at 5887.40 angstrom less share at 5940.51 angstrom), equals -28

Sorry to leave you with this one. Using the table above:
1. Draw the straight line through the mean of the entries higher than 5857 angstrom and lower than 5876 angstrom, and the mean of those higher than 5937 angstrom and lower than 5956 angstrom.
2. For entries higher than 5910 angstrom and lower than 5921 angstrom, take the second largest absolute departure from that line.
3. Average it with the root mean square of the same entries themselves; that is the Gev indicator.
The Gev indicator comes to 19.1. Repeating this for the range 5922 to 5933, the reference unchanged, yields 19.2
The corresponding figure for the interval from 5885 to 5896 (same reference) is 19.3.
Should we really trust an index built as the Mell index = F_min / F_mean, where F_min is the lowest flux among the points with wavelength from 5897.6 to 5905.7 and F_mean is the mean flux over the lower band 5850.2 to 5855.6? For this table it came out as 0.85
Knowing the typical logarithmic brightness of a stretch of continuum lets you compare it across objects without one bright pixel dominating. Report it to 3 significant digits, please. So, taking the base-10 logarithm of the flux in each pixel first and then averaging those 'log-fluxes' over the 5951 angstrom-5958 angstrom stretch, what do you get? 1.57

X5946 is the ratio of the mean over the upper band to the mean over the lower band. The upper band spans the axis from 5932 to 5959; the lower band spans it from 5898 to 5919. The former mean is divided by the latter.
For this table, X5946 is 1.05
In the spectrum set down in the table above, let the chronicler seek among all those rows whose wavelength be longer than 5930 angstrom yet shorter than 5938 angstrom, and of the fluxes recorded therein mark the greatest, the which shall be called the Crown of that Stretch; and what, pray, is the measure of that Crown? 38.47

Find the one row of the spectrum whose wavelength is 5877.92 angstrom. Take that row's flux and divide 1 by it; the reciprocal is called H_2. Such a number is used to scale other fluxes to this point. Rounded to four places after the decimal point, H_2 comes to 0.0274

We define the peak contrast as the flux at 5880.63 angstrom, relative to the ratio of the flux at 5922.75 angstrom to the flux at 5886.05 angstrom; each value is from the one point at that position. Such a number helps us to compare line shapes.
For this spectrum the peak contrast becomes 28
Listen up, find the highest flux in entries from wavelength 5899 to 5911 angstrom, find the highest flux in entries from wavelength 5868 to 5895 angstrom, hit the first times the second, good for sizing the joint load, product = 1455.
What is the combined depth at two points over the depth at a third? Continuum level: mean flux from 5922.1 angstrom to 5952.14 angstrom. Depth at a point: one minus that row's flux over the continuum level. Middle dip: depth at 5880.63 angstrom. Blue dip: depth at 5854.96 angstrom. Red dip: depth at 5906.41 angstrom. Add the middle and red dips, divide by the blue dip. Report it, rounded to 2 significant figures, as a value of 3.2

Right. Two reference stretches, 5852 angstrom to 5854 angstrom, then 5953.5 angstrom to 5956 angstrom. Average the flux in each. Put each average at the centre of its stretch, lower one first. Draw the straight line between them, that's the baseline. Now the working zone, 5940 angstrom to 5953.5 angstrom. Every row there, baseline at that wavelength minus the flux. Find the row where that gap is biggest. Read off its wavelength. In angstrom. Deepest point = 5952.83 angstrom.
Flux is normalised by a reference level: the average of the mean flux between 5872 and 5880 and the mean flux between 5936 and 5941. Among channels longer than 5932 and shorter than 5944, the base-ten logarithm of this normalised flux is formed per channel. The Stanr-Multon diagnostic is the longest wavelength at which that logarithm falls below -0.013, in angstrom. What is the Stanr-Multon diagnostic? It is 5935.04 angstrom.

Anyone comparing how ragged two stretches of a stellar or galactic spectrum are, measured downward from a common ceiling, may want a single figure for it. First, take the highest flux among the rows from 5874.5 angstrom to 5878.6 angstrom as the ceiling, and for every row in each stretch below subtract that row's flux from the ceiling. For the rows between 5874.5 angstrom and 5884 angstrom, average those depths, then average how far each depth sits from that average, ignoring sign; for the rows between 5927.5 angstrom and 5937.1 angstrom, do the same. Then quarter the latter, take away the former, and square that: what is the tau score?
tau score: 2.4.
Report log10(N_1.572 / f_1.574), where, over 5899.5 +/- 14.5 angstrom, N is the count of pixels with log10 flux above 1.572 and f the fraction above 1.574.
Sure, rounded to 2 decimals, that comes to 1.32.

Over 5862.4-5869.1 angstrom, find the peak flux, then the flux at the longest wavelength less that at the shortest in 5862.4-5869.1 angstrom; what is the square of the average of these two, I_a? 365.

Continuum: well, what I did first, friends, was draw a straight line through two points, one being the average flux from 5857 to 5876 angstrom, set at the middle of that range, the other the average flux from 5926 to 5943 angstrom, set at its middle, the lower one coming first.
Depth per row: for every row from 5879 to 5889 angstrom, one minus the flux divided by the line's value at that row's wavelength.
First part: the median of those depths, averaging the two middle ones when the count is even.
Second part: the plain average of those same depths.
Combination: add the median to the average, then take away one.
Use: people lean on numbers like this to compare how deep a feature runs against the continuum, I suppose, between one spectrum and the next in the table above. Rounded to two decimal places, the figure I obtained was -0.69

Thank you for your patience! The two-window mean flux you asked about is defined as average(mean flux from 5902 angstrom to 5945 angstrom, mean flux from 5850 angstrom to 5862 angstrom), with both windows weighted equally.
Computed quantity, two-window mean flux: 37.2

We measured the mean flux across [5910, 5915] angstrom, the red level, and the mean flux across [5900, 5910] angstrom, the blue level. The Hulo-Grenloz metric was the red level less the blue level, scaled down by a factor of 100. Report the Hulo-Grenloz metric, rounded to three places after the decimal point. 0.020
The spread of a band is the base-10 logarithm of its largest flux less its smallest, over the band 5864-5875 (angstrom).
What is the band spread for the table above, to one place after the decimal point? 0.2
